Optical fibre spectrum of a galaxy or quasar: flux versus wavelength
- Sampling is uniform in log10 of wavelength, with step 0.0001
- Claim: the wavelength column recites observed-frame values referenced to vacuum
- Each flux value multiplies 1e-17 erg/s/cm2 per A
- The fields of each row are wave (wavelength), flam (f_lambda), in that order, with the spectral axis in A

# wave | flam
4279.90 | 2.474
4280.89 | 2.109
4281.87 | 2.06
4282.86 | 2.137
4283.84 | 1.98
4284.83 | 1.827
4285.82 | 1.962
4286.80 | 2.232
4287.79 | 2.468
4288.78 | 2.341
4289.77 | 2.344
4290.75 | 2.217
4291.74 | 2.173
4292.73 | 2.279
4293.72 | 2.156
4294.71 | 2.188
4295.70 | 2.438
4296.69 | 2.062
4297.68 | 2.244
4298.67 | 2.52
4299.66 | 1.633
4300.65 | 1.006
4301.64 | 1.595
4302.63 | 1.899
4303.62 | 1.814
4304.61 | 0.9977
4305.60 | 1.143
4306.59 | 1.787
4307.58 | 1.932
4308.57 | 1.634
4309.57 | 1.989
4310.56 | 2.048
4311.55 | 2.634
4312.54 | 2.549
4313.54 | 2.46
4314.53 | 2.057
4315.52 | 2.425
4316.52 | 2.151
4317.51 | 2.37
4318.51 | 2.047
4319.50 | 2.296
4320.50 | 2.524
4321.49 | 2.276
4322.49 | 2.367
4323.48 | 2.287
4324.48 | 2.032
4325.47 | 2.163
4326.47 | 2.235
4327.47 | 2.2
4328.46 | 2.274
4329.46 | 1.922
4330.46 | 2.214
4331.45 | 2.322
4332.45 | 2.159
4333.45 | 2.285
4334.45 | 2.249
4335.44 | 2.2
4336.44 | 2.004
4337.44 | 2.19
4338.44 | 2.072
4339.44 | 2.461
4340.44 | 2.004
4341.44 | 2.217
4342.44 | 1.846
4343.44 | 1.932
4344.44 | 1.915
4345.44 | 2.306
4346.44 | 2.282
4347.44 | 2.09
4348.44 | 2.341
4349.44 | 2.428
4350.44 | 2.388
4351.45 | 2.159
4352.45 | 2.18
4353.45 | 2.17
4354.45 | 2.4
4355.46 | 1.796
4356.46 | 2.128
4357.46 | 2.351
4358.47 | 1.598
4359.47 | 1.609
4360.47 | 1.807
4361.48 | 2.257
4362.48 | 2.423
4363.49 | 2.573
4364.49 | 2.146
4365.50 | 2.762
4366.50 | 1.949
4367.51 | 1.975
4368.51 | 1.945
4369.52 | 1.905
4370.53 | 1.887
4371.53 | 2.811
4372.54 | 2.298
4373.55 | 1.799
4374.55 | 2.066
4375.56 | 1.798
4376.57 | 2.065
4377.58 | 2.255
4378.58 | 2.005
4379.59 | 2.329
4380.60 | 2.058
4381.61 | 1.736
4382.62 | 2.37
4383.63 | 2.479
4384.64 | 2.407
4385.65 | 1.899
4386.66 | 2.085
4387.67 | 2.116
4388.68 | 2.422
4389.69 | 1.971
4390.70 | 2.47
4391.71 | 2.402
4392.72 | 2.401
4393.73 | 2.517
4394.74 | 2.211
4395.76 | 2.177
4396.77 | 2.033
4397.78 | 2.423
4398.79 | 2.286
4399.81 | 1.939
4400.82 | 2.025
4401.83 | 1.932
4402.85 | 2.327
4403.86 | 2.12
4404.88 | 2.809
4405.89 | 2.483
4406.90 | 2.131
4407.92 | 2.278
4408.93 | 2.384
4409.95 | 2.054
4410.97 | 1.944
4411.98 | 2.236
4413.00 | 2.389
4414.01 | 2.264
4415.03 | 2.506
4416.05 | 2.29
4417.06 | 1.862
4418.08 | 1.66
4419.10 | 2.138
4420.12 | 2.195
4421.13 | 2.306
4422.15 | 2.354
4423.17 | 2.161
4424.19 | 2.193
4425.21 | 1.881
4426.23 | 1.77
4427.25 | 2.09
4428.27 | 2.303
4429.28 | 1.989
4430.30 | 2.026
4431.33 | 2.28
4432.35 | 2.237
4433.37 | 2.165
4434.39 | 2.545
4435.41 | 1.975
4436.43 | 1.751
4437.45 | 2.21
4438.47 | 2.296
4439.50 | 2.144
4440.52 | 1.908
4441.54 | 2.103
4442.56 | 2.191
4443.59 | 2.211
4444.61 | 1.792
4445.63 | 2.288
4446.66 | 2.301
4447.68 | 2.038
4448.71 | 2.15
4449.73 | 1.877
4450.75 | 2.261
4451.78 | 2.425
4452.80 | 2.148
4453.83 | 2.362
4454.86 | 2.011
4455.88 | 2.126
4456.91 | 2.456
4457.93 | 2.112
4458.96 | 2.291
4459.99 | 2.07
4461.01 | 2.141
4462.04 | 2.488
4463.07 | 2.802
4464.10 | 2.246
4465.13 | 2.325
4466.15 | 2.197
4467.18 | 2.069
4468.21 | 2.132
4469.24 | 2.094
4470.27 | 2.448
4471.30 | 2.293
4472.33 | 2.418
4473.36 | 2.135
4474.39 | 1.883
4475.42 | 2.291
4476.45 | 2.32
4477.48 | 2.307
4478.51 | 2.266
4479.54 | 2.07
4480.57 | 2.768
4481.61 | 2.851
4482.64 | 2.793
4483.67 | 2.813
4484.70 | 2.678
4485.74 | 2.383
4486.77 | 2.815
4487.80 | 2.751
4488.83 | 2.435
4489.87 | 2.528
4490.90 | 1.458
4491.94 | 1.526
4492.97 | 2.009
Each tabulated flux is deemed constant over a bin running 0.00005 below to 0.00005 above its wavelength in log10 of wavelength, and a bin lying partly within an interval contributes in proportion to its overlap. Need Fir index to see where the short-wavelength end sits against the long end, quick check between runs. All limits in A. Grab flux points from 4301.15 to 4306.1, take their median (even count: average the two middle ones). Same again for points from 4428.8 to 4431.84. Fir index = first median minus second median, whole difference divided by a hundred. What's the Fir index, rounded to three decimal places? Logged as -0.004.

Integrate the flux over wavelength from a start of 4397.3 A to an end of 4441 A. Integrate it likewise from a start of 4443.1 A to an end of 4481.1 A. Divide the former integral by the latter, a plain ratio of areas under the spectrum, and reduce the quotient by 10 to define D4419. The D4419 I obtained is -8.9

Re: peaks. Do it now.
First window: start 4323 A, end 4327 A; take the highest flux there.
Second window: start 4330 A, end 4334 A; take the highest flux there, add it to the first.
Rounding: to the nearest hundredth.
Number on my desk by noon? 4.61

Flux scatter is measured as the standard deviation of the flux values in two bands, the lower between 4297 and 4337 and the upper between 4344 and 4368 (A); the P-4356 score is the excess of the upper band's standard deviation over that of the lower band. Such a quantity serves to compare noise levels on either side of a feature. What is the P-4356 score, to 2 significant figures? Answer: -0.10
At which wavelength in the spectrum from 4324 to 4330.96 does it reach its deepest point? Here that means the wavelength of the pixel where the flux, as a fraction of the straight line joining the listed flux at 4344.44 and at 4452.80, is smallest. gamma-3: 4329.46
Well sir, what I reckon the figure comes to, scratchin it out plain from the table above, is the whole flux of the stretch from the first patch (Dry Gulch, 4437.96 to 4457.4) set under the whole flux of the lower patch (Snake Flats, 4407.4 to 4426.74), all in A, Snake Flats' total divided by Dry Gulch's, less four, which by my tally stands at -3.01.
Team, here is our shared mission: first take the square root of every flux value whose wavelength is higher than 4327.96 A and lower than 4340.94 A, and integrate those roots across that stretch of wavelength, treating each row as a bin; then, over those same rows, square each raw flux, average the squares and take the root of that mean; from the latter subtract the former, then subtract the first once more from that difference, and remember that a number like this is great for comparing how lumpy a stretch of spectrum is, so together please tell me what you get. -36.1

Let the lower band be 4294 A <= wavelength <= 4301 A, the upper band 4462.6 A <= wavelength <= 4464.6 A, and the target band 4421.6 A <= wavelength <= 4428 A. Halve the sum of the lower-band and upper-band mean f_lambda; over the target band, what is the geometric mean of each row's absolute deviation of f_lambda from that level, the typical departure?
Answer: 0.17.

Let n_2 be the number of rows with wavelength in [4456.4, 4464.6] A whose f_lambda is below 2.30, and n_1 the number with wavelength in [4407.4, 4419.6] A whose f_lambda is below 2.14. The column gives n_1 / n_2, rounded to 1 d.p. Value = 1.0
